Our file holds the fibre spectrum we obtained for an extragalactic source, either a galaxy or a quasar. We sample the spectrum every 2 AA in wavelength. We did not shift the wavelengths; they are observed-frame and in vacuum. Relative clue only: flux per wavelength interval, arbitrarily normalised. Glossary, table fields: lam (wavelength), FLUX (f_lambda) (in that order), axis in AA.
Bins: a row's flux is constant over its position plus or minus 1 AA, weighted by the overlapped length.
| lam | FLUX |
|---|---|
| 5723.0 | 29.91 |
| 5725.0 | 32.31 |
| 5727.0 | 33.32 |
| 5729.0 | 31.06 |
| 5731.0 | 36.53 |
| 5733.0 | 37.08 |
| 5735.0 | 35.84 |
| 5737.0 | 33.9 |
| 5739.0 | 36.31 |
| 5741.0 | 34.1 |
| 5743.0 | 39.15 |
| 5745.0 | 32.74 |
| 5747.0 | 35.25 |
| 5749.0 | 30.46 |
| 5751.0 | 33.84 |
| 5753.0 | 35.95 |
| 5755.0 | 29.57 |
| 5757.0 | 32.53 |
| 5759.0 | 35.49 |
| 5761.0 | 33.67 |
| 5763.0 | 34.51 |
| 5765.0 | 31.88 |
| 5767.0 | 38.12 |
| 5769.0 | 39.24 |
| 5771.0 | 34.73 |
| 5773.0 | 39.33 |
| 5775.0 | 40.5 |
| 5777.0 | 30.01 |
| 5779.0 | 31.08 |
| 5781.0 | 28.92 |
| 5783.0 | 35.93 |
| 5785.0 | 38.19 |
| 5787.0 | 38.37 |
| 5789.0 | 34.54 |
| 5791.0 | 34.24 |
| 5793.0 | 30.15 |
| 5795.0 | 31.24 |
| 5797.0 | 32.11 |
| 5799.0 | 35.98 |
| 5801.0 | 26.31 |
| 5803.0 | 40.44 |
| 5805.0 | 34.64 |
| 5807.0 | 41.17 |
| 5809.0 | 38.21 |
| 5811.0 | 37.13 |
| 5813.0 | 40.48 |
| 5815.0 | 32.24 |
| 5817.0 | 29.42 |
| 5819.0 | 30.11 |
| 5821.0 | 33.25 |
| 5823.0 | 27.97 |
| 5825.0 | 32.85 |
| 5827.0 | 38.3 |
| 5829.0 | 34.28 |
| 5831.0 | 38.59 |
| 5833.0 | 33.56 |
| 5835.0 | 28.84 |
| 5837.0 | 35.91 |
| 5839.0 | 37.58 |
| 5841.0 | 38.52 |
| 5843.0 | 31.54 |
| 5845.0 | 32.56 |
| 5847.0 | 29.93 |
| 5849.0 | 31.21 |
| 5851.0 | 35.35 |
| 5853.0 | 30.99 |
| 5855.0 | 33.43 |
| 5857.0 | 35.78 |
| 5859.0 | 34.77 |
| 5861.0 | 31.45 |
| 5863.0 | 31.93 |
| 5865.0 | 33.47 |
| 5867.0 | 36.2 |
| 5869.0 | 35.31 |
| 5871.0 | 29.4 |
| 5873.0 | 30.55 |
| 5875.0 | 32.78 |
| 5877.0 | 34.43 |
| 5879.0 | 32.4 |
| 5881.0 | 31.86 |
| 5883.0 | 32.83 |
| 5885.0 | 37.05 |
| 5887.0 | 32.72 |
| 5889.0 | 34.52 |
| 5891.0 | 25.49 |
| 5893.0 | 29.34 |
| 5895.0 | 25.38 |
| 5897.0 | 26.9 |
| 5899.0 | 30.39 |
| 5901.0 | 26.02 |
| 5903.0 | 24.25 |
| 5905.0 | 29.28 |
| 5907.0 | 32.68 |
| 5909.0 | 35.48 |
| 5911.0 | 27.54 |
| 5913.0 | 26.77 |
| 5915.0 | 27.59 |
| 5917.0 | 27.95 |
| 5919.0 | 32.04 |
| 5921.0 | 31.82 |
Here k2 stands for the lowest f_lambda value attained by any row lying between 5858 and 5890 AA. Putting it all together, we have 29.4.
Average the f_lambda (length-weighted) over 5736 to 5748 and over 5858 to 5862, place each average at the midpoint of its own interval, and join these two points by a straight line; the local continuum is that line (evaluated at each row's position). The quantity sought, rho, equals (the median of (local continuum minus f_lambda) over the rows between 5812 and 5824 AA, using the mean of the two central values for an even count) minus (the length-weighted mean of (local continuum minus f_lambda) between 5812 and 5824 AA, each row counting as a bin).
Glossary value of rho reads 1.1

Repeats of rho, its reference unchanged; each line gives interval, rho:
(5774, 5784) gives 2.2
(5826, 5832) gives -1.2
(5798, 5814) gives -0.9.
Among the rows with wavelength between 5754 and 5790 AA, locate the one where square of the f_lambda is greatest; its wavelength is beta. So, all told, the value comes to 5775.0 AA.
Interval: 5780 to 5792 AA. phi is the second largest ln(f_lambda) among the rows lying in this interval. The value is 3.64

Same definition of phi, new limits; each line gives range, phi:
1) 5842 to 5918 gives 3.59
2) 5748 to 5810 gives 3.70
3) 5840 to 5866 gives 3.58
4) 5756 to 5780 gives 3.67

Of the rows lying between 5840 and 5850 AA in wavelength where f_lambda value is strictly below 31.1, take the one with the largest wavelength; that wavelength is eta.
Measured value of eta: 5847.0 AA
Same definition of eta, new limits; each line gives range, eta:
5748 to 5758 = 5755.0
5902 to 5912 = 5911.0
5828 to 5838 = 5835.0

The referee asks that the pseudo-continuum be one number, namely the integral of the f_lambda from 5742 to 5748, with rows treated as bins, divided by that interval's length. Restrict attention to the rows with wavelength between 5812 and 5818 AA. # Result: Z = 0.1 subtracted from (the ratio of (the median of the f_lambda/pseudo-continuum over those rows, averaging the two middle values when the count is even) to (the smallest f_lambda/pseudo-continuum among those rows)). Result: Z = 1.00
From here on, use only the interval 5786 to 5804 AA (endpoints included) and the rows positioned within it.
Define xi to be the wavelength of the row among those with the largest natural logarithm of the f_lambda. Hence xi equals 5803.0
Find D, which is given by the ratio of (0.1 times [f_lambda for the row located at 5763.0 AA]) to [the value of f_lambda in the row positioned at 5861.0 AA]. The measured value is 0.110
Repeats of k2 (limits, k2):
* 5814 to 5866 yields 27.97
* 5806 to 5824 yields 27.97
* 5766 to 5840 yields 26.31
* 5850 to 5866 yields 30.99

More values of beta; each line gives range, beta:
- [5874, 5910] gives 5885.0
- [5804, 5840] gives 5807.0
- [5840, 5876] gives 5841.0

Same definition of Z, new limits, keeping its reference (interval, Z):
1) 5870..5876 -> 0.94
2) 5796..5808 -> 1.24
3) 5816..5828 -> 1.03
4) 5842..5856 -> 0.95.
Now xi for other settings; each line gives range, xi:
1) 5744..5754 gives 5753.0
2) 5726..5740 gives 5733.0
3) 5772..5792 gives 5775.0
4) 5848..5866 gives 5857.0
